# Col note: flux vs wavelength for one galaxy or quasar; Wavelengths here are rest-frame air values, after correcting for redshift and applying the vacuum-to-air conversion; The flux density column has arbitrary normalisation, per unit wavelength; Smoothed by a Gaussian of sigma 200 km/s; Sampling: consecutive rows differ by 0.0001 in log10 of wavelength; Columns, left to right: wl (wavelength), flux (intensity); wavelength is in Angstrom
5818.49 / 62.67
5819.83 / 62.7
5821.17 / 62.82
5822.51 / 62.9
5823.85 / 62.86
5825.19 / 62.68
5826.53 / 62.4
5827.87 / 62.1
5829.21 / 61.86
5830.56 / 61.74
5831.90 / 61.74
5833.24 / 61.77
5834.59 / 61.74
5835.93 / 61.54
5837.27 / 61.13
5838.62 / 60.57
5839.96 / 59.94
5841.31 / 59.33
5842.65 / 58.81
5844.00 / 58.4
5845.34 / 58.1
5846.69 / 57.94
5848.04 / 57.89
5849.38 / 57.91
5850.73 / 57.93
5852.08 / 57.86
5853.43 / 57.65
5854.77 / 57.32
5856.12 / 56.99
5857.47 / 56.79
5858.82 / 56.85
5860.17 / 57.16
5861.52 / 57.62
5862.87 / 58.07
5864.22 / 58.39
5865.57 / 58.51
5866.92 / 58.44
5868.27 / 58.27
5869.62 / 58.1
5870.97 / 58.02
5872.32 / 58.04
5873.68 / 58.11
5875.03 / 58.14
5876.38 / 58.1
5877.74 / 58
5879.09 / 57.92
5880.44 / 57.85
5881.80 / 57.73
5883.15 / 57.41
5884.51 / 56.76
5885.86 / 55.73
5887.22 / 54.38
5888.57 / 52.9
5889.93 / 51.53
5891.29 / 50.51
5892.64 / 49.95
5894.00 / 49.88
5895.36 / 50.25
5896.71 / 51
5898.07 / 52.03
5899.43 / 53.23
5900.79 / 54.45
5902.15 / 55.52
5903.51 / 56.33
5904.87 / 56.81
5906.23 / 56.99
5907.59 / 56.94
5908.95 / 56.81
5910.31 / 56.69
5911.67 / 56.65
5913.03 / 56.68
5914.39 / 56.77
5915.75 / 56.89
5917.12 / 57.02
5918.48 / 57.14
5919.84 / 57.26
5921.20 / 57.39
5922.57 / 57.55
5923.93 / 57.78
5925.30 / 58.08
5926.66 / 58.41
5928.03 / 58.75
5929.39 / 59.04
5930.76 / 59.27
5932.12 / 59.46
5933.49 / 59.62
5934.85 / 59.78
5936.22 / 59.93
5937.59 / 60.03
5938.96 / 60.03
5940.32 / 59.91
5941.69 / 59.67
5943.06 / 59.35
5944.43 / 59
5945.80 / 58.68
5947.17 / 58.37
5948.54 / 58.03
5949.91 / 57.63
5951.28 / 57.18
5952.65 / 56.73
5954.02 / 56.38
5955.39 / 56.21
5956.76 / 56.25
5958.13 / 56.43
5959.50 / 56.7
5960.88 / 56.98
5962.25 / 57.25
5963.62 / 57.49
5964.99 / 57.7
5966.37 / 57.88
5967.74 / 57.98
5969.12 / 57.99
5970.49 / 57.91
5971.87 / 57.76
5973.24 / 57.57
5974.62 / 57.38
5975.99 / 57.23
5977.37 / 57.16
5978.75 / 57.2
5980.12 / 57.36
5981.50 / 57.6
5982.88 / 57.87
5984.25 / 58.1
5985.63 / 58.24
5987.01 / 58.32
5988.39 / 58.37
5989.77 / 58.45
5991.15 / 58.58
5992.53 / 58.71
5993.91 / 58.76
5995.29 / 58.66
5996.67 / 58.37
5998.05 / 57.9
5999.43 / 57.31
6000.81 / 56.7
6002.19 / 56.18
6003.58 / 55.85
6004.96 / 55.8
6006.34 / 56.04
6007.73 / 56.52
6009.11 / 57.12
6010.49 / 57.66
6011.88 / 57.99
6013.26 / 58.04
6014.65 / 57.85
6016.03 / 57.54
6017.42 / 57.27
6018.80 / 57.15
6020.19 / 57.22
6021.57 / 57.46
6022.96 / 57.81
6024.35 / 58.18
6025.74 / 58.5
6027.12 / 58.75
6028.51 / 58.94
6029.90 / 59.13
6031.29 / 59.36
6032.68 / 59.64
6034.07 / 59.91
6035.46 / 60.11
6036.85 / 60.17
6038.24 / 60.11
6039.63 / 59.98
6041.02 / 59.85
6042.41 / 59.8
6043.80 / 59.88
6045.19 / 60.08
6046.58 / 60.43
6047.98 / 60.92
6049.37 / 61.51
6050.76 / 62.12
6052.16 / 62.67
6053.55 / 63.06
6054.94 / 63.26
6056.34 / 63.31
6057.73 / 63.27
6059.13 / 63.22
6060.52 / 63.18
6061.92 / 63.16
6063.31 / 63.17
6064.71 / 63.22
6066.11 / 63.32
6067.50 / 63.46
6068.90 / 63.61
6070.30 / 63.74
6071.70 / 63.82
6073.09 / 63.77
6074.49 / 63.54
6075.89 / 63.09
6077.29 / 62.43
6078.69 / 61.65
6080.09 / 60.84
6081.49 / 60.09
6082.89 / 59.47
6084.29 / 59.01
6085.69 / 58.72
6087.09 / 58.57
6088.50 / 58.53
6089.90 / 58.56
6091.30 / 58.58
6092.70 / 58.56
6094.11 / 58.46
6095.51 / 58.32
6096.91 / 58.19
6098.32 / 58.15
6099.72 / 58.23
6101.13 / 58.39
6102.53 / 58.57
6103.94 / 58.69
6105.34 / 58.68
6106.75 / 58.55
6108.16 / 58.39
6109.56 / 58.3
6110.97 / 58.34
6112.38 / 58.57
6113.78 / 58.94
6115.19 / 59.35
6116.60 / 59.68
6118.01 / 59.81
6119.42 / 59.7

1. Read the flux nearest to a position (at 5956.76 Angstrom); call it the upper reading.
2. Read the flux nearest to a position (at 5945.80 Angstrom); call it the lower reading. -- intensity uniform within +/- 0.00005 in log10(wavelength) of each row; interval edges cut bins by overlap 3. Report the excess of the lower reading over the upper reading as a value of 2.4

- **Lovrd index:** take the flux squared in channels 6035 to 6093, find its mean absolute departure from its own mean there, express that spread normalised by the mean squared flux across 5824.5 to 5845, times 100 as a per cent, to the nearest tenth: 5.7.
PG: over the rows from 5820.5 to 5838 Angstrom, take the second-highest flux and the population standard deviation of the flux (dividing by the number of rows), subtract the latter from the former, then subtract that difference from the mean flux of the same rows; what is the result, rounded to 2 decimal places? -0.21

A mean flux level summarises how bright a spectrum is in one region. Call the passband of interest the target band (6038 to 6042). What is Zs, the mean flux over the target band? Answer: 60.0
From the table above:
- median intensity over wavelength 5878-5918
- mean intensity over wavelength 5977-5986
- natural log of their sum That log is 4.739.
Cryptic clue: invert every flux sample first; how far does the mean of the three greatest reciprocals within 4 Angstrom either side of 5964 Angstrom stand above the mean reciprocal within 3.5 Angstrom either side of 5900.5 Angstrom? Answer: -0.0010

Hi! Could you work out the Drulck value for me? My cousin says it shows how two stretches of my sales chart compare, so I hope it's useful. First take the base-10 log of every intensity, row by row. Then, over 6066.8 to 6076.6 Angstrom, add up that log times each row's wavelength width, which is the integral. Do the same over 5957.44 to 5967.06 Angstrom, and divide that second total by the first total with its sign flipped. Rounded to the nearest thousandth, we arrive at -0.957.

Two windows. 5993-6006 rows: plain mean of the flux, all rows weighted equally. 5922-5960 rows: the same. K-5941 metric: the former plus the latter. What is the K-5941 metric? 116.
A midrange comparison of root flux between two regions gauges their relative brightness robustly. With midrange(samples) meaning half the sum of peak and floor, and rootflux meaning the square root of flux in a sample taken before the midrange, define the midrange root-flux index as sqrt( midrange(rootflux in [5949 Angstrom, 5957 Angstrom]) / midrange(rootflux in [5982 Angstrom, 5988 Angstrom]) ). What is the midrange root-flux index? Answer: 0.995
